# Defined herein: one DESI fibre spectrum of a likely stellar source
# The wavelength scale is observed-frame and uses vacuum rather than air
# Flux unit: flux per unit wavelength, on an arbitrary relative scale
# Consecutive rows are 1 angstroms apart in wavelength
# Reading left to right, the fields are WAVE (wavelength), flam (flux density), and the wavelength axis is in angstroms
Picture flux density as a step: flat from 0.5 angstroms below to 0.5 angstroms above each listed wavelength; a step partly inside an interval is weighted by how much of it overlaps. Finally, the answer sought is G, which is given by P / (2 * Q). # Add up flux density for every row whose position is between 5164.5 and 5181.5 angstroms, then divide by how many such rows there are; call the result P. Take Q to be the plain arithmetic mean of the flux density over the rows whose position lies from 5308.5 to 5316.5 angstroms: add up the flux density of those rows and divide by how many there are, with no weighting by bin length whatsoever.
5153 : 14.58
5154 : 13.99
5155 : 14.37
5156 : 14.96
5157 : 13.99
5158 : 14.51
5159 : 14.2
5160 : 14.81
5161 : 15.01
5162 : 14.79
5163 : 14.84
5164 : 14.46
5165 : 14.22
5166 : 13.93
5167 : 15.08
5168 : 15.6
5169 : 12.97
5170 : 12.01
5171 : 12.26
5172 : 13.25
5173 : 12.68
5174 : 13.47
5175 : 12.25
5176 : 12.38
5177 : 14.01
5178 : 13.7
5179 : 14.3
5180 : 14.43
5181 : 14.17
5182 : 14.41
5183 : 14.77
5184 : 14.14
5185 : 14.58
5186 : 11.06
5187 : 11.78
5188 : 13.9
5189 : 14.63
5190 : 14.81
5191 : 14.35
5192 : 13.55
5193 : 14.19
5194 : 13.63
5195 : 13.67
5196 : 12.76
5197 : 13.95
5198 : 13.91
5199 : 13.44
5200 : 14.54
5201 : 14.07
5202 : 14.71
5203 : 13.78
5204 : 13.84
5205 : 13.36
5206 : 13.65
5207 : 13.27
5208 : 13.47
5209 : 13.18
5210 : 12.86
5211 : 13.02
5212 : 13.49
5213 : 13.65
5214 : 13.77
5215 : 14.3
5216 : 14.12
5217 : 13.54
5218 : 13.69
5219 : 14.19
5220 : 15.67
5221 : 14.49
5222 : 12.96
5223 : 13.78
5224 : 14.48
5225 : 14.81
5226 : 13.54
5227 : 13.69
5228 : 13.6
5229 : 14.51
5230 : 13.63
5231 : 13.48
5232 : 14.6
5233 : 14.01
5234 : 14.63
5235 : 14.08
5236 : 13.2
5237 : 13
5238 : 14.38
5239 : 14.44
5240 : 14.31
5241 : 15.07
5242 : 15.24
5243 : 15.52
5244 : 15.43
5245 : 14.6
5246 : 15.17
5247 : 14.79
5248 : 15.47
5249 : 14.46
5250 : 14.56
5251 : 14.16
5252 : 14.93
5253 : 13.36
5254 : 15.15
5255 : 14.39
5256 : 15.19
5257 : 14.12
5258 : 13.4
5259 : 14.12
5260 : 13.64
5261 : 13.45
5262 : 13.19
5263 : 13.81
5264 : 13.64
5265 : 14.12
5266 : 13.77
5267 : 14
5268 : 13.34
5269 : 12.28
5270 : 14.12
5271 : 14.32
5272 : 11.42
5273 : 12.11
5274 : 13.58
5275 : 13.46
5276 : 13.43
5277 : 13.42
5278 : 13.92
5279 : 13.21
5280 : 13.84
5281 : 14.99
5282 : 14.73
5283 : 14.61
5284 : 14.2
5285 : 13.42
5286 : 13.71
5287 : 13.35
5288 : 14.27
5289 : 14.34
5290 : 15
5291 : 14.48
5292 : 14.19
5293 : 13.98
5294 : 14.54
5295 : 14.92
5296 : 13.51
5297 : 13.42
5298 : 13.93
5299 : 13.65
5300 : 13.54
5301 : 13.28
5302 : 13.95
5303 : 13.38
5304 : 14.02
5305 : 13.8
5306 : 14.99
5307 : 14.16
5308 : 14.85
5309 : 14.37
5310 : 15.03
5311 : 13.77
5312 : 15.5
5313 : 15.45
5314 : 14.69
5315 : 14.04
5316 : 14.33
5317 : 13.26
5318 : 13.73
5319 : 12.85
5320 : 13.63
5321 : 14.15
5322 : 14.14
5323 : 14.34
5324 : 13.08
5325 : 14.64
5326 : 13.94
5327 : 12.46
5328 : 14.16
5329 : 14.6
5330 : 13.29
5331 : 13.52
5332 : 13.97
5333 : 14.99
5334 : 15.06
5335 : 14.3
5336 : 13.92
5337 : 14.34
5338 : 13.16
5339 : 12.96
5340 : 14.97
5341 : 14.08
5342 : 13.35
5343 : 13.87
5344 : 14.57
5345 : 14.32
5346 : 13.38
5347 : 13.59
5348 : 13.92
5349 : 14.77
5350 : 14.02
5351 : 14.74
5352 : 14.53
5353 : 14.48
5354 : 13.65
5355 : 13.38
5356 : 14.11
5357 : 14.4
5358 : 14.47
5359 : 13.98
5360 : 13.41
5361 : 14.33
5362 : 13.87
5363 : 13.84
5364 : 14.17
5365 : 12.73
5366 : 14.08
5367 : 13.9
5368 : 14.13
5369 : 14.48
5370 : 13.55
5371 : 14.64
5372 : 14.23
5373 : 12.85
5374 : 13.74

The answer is 0.463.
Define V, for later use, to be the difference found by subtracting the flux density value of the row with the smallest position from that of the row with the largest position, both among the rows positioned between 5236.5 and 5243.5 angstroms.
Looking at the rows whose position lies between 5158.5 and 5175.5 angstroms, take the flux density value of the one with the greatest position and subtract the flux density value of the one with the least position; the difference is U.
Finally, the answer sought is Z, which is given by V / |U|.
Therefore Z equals 1.3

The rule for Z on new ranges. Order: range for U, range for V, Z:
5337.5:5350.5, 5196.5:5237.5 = -1.1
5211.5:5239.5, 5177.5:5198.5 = 0.2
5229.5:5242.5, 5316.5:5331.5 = 0.2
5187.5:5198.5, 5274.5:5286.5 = 25.0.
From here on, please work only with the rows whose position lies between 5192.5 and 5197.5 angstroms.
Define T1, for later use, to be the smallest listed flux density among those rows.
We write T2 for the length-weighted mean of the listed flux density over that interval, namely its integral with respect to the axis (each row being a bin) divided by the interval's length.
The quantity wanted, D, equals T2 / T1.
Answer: 1.07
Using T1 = 12.76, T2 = 13.6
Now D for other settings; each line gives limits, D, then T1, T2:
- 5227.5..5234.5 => 1.04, 13.48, 14.1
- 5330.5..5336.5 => 1.06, 13.52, 14.3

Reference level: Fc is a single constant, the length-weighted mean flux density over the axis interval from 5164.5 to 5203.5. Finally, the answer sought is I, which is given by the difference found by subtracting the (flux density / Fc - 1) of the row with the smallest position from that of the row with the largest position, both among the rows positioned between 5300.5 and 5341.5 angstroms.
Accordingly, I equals 0.058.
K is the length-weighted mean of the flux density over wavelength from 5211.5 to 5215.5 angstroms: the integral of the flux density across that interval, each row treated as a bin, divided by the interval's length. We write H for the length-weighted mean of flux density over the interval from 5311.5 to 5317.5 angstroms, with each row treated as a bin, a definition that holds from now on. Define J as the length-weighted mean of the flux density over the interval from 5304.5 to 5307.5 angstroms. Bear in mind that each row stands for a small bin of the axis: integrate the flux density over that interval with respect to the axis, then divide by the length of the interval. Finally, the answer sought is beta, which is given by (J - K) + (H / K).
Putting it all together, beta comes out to 1.6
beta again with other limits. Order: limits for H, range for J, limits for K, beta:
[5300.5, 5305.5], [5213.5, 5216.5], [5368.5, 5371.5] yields 0.8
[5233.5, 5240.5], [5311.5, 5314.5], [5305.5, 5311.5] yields 1.6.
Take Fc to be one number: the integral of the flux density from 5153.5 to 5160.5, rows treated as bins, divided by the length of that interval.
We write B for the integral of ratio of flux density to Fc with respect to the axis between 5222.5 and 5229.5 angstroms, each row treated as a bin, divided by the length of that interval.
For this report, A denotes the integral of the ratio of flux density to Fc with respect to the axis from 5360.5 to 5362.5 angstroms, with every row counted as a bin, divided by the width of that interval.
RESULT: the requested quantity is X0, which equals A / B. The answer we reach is 1.00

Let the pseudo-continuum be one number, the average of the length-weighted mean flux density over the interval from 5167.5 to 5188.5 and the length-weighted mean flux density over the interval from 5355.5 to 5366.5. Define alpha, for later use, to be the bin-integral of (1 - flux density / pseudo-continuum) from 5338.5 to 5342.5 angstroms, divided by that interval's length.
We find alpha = -0.011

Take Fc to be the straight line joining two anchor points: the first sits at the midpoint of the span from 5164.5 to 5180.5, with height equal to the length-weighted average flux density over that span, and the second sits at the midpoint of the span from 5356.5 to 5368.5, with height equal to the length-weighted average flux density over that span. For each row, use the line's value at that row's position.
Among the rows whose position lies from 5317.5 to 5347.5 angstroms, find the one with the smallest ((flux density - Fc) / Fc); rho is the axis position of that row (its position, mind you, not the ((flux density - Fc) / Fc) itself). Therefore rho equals 5327 angstroms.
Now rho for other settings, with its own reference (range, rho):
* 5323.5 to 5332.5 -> 5327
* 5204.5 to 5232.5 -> 5210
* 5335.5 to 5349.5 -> 5339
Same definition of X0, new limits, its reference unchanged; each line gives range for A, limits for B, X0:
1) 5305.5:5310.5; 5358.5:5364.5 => 1.05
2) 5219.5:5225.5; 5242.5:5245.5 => 0.95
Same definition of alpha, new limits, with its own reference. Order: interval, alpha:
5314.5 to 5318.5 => -0.011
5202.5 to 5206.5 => 0.002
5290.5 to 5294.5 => -0.044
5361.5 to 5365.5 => 0.003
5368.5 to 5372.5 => -0.039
